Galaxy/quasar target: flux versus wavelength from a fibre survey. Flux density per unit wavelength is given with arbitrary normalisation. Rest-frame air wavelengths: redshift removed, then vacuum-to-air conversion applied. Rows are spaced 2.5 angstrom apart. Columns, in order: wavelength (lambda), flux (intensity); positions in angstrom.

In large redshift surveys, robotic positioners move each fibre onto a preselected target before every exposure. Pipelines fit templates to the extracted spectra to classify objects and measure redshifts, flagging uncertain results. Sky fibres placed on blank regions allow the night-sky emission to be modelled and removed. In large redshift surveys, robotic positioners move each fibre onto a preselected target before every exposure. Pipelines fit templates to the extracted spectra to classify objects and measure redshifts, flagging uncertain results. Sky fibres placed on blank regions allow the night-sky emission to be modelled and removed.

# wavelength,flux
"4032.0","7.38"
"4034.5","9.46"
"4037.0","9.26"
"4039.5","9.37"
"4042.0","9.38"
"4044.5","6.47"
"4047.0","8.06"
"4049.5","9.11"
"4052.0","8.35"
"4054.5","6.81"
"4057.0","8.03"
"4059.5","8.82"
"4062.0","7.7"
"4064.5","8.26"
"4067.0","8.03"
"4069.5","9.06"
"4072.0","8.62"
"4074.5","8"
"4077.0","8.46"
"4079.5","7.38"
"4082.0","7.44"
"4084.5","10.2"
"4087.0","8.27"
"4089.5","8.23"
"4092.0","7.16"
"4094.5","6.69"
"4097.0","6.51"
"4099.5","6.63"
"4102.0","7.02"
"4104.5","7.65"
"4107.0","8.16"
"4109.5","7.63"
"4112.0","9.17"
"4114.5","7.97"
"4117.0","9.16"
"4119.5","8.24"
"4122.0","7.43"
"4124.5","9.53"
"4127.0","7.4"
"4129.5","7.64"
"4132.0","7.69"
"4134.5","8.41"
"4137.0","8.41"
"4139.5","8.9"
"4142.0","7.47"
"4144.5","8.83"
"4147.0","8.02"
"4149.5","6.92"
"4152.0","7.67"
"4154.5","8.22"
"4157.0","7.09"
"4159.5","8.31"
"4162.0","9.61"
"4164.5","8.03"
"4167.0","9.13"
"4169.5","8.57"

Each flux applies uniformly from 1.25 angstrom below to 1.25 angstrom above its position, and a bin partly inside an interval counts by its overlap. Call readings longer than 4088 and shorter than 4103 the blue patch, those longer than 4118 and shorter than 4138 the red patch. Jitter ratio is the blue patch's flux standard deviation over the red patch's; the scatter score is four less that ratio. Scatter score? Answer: 3.1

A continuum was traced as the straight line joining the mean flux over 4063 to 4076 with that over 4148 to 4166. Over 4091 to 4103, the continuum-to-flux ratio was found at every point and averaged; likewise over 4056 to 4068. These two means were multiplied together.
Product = 1.26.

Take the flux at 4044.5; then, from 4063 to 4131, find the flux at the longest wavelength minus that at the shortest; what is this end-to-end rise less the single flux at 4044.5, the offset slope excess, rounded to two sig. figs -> -7.1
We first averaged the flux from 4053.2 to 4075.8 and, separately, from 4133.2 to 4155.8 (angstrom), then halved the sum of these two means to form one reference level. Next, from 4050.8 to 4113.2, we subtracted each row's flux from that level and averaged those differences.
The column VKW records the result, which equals 0.19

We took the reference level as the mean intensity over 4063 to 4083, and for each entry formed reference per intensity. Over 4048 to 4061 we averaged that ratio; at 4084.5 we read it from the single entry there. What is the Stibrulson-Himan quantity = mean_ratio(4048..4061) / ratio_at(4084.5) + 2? 3.3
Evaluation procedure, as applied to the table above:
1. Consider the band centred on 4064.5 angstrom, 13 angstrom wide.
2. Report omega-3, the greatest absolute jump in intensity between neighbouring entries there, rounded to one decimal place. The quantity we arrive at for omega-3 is 1.1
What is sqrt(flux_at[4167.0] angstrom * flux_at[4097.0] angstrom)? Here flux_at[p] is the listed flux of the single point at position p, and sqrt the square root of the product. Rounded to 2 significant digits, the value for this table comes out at 7.7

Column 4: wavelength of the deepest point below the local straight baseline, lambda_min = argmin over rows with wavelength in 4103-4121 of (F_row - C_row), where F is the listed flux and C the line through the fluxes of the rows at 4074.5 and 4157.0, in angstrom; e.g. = 4104.5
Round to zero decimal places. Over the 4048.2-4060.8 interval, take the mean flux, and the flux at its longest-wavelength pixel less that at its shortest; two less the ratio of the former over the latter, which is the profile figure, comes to 30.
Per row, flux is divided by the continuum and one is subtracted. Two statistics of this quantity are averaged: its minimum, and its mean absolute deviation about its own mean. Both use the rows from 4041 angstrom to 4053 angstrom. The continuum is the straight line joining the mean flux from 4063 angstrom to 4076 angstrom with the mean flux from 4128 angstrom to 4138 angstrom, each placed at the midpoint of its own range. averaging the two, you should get -0.07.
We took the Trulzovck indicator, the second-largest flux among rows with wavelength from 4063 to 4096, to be 9.06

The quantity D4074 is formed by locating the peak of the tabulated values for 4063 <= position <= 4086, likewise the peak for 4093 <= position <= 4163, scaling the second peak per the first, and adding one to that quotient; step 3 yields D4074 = 1.94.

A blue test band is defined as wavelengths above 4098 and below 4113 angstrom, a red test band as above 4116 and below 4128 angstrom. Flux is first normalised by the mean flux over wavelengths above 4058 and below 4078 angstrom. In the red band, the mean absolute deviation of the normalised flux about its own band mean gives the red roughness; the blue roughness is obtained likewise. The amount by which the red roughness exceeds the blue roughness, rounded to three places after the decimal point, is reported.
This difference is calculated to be 0.019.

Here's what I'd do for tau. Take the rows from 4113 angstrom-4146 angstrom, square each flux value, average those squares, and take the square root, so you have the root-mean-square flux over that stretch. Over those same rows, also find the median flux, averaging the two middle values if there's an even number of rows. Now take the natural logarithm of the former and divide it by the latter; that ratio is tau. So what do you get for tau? 0.256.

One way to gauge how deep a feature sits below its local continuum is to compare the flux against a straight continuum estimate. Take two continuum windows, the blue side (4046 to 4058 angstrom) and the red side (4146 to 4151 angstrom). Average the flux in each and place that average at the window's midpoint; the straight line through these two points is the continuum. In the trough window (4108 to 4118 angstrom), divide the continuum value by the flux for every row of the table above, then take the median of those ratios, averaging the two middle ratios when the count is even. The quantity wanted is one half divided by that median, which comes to 0.555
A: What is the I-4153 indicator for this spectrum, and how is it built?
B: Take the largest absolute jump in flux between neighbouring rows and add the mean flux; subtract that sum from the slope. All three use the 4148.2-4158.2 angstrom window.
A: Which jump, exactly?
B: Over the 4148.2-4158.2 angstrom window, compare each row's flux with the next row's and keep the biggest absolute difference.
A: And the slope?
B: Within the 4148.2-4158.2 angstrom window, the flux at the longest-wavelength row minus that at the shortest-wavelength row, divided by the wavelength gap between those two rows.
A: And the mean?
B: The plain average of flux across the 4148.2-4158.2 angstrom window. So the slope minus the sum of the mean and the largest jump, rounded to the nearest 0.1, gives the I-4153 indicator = -8.6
